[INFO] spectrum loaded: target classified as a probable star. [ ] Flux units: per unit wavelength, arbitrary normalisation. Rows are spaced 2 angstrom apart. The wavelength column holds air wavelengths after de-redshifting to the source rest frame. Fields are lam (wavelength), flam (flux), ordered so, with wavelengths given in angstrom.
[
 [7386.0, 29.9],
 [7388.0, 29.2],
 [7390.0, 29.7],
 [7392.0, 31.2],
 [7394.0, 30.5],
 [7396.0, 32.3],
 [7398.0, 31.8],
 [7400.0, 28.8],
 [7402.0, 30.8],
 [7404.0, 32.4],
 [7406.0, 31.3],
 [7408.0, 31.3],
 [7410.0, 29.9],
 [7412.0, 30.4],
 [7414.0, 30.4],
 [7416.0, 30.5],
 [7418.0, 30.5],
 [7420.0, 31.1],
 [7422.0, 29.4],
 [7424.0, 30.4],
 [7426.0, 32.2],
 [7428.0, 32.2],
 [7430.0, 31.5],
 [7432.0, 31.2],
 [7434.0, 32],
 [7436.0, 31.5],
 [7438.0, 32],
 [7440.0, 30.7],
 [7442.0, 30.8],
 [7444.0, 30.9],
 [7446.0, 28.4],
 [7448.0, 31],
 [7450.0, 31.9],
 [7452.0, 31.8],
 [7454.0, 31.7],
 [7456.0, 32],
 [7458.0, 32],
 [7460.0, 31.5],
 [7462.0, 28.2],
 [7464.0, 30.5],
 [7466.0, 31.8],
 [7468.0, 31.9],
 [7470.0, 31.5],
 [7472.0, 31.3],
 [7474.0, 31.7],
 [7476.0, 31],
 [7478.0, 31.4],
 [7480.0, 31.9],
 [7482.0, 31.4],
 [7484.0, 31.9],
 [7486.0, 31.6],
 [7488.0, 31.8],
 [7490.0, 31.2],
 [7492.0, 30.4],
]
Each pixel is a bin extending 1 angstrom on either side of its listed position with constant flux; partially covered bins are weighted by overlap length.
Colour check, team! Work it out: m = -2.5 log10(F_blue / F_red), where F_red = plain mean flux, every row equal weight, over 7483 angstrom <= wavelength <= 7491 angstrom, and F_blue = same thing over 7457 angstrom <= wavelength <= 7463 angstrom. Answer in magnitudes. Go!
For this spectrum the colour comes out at 0.037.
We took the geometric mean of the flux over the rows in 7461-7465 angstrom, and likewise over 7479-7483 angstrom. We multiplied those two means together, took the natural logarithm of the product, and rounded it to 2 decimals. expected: 6.83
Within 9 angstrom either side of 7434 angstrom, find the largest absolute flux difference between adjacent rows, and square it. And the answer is 1.7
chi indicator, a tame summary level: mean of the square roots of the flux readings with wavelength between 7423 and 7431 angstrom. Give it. 5.62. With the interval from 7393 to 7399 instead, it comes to 5.62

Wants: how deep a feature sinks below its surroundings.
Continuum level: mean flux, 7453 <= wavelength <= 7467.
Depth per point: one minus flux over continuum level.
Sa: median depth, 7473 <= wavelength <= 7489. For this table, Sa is -0.018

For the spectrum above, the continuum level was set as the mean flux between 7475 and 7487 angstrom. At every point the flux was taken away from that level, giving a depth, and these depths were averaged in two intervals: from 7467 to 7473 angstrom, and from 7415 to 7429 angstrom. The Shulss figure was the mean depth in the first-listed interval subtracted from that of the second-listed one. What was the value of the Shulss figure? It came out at 0.7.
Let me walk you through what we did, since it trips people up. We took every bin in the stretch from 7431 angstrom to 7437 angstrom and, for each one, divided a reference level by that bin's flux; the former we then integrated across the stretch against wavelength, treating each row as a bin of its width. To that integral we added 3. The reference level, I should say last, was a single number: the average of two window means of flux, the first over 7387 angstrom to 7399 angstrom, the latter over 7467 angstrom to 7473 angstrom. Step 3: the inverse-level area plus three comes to 8.93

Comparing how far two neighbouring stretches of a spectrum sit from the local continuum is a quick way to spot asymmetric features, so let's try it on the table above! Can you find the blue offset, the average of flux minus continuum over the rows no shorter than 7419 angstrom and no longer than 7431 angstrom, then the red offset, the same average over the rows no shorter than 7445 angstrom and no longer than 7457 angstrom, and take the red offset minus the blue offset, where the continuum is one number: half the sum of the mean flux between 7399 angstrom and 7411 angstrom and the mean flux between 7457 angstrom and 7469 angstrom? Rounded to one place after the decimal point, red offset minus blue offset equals 0.0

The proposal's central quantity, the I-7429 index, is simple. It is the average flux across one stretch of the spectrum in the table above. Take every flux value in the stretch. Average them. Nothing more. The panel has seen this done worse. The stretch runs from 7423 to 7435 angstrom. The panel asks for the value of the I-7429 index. 31.6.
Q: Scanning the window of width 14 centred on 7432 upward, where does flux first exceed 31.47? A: 7426.0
